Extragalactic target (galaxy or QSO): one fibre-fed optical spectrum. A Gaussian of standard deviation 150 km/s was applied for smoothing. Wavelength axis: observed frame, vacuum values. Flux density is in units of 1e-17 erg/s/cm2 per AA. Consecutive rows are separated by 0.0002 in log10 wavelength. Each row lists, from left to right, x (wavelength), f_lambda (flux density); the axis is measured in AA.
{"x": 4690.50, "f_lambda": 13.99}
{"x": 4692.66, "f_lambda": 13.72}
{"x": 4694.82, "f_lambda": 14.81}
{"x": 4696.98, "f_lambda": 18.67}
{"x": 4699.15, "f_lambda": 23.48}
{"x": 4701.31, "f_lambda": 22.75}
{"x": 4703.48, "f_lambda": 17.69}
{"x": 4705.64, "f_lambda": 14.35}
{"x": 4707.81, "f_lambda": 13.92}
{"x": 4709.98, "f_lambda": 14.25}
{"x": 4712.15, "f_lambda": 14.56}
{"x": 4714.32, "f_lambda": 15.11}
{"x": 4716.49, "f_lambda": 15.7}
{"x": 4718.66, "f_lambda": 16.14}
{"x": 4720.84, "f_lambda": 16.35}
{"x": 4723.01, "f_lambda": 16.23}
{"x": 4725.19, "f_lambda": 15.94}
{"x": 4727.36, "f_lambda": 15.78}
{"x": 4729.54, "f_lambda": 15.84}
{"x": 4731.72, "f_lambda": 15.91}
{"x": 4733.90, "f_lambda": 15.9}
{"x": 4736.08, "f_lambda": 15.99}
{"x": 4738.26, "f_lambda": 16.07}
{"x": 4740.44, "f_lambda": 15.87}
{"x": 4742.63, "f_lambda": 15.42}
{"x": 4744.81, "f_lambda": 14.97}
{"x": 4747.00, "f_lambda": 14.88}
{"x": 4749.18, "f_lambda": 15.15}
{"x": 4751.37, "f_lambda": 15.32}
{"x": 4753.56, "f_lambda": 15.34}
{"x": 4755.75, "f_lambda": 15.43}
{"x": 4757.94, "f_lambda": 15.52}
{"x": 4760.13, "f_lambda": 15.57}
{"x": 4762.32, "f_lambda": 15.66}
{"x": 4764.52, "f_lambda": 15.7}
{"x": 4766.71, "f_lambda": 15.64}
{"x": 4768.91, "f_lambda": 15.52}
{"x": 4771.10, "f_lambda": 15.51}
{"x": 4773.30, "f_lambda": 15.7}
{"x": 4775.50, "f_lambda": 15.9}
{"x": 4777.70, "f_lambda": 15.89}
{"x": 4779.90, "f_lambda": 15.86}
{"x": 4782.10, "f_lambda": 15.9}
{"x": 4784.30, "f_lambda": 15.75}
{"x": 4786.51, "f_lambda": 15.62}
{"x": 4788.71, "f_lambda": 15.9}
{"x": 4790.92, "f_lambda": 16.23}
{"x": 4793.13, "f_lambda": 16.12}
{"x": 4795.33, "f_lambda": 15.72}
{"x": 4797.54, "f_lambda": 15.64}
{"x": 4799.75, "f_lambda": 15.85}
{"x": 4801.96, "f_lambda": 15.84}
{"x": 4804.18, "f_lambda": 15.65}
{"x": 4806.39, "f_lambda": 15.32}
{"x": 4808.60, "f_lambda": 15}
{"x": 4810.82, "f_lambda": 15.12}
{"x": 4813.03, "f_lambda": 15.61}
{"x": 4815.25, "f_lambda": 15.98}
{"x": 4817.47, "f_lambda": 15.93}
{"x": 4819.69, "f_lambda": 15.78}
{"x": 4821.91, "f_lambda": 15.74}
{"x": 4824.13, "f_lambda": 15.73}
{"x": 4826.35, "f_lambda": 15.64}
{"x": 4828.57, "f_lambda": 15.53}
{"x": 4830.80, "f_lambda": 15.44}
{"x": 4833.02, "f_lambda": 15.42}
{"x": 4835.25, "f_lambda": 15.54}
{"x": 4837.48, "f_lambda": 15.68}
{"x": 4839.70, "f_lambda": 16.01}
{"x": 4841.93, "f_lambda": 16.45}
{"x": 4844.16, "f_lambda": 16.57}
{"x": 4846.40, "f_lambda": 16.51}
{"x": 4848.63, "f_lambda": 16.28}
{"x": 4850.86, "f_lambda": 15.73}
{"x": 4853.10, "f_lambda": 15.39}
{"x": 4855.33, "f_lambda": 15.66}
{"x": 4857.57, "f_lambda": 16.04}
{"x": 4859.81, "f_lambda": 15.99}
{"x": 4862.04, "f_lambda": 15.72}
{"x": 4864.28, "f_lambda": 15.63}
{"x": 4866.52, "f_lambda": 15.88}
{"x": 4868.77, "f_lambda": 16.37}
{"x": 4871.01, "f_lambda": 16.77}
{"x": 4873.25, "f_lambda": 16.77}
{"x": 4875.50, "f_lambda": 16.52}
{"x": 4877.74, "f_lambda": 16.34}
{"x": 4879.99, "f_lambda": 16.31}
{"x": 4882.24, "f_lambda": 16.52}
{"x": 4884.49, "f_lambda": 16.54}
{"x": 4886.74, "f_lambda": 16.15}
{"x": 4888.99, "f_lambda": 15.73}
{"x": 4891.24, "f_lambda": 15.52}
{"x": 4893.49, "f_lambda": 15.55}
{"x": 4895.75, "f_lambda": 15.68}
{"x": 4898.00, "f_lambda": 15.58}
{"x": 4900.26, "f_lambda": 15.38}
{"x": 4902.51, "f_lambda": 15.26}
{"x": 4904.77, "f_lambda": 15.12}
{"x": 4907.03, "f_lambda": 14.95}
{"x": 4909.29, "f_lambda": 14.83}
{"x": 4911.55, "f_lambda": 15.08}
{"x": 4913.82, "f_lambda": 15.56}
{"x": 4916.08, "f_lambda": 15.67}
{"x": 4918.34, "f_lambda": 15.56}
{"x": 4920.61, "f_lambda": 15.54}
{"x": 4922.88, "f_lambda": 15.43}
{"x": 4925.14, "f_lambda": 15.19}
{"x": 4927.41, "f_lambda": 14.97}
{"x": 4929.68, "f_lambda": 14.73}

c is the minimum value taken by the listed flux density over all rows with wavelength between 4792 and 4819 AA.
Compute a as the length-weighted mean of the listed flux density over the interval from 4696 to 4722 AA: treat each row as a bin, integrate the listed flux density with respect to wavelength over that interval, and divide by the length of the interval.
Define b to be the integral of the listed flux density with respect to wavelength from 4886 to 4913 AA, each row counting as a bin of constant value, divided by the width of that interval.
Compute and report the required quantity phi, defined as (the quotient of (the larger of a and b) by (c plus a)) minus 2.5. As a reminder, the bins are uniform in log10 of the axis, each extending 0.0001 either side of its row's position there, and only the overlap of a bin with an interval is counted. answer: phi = -1.97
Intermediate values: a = 16.9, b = 15.4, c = 15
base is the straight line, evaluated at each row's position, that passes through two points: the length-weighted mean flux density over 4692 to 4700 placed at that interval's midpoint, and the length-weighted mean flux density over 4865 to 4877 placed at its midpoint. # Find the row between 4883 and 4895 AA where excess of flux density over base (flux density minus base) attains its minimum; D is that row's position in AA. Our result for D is 4891.24 AA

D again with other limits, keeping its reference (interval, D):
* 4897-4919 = 4909.29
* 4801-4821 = 4808.60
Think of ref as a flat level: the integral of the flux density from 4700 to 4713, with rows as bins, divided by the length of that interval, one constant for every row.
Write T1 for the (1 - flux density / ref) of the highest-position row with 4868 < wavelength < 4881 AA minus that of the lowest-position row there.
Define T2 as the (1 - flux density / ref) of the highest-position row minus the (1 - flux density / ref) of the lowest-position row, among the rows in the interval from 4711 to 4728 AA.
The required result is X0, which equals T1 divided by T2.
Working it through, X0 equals 0.0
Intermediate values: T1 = 0.00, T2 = -0.07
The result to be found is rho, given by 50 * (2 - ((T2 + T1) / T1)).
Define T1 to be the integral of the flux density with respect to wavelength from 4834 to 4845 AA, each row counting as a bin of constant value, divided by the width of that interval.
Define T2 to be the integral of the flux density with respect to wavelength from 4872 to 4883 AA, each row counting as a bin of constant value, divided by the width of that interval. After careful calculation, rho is -1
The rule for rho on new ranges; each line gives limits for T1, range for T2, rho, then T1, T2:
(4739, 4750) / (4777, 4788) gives -2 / 15.3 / 15.8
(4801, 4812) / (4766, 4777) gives -1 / 15.4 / 15.7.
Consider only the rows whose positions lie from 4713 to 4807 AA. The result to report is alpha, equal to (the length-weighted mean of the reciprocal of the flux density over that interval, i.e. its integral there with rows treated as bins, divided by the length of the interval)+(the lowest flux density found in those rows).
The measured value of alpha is 14.9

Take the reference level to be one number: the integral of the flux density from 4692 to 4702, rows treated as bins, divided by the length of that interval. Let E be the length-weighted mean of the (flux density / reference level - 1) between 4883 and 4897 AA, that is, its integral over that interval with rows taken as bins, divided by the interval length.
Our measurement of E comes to -0.15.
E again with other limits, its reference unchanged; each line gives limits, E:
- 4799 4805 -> -0.16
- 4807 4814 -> -0.19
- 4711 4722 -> -0.17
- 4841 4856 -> -0.14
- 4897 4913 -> -0.19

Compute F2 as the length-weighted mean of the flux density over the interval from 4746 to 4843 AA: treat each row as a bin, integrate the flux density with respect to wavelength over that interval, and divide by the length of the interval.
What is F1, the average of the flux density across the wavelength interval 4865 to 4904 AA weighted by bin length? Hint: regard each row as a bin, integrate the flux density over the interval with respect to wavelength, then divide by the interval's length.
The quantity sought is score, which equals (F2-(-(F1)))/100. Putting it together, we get 0.317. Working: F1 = 16.04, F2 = 15.7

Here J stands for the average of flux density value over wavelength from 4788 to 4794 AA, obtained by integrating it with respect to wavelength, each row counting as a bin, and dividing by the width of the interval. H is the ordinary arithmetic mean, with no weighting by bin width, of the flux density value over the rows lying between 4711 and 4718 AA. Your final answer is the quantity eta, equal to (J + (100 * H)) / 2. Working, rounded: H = 15.12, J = 16.1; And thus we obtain 764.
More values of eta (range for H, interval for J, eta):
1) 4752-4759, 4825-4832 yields 779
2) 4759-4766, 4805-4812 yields 790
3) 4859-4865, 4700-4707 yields 798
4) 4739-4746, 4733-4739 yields 779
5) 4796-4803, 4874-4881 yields 797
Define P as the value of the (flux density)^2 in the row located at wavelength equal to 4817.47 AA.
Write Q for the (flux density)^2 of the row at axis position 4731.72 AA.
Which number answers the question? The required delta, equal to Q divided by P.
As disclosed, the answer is 1.00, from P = 254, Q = 253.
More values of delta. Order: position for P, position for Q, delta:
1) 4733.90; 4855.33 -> 0.97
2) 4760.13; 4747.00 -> 0.91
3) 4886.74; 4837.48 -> 0.94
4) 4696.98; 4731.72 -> 0.73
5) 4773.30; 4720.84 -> 1.08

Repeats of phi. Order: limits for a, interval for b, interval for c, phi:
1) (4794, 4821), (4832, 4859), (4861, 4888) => -1.99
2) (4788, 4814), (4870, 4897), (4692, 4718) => -1.95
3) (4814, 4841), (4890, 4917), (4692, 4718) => -1.97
